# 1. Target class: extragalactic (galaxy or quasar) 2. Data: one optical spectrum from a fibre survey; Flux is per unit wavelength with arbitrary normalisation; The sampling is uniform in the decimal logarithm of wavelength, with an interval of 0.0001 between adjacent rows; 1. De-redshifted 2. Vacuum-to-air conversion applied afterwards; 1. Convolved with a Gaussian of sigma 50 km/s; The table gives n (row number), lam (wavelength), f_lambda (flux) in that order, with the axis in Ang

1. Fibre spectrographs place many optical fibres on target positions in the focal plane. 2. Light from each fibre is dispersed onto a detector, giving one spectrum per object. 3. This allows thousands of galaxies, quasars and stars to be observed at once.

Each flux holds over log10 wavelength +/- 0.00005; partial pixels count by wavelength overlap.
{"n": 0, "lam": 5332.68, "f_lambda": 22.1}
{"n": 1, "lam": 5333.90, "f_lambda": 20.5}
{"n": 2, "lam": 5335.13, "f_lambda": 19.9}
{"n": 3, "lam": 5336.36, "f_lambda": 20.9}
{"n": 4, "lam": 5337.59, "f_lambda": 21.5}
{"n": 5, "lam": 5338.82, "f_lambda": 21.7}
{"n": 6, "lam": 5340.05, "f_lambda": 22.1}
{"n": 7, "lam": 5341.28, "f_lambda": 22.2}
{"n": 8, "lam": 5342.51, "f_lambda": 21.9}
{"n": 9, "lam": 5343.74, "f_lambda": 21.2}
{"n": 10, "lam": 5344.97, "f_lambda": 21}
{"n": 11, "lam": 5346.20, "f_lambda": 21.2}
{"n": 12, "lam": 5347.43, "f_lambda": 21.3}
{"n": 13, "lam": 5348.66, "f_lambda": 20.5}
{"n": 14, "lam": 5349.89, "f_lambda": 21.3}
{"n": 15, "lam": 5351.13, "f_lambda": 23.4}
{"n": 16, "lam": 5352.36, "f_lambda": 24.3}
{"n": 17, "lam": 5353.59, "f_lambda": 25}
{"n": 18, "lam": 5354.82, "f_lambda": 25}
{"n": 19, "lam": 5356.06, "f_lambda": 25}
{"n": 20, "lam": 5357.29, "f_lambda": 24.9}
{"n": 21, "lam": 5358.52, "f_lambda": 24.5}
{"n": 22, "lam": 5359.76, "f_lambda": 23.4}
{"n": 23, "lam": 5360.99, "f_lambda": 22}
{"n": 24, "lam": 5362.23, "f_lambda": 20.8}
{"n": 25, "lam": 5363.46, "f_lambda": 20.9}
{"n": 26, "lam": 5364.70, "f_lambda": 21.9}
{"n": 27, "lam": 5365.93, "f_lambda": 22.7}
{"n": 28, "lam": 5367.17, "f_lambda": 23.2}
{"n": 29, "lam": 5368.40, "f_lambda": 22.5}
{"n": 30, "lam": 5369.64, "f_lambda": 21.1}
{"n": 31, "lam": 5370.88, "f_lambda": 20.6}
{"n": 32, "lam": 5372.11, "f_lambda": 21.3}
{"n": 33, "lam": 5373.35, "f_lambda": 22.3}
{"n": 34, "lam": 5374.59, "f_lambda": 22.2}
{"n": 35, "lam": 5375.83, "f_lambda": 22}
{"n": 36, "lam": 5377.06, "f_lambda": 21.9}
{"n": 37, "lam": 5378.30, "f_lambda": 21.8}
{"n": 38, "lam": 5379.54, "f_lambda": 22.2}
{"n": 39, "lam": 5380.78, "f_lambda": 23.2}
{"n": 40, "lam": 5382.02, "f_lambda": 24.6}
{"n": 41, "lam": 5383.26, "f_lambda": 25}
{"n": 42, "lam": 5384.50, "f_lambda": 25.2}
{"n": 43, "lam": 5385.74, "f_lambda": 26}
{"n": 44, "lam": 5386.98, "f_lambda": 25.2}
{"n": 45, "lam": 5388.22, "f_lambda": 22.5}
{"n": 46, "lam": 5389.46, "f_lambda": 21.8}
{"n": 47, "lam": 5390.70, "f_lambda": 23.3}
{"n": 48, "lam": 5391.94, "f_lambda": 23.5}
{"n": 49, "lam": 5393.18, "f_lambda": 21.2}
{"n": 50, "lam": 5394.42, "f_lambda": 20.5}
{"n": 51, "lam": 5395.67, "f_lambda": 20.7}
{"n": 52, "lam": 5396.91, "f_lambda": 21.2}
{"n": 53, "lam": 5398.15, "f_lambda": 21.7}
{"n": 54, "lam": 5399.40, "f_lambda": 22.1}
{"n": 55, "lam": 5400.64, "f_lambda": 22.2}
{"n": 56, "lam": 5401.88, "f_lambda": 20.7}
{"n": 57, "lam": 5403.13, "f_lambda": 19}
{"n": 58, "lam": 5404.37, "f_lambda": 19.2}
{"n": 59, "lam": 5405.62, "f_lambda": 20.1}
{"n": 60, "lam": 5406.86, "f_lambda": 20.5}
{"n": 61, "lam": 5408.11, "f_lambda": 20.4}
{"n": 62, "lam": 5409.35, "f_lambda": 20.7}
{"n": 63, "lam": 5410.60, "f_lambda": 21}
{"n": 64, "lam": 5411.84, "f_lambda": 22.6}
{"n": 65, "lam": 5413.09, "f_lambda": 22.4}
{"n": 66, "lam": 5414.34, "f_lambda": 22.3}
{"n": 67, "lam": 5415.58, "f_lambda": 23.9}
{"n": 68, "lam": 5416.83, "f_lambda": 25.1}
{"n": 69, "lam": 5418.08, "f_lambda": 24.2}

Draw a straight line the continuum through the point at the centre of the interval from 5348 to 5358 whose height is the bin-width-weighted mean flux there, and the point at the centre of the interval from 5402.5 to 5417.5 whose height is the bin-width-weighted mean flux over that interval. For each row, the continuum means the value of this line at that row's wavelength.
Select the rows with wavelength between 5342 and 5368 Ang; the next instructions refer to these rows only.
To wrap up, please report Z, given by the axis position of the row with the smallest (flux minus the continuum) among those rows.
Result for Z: 5348.66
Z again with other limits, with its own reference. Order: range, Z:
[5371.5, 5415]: 5403.13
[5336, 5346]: 5336.36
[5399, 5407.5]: 5403.13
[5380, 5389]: 5388.22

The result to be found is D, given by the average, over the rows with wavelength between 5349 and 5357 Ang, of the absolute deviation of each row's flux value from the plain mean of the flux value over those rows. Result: 1.1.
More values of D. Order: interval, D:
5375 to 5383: 0.9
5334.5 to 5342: 0.7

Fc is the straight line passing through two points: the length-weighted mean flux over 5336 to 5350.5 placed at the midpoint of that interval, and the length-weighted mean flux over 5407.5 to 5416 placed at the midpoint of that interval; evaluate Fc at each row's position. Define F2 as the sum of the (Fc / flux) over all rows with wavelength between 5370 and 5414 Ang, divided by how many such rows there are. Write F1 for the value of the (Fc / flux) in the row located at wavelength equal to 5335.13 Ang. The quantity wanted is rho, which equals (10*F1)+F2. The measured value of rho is 11.7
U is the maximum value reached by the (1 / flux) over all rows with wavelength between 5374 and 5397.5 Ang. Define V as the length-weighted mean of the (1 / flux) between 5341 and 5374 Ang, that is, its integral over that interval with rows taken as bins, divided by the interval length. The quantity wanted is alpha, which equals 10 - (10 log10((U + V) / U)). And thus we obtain 7.2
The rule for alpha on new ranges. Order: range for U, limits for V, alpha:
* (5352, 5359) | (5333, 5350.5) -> 6.7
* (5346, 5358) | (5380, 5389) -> 7.3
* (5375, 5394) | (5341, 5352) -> 7.0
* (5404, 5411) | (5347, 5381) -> 7.3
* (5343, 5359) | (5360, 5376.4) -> 7.1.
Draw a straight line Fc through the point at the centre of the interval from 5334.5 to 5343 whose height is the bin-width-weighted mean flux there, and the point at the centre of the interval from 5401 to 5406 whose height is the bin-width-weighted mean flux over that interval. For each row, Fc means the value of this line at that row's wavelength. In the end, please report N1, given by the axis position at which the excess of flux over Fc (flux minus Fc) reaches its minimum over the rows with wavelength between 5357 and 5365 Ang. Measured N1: 5362.23 Ang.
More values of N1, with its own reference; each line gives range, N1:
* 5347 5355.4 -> 5348.66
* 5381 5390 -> 5389.46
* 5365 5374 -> 5370.88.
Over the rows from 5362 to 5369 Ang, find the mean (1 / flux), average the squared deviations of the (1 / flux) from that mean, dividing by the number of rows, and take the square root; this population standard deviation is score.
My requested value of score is 0.0019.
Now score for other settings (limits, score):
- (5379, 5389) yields 0.0023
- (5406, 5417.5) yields 0.0030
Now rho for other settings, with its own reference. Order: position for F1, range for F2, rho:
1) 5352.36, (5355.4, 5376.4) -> 9.8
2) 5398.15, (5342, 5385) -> 11.0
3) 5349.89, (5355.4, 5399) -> 11.0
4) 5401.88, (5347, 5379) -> 11.5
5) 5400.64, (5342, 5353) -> 10.8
